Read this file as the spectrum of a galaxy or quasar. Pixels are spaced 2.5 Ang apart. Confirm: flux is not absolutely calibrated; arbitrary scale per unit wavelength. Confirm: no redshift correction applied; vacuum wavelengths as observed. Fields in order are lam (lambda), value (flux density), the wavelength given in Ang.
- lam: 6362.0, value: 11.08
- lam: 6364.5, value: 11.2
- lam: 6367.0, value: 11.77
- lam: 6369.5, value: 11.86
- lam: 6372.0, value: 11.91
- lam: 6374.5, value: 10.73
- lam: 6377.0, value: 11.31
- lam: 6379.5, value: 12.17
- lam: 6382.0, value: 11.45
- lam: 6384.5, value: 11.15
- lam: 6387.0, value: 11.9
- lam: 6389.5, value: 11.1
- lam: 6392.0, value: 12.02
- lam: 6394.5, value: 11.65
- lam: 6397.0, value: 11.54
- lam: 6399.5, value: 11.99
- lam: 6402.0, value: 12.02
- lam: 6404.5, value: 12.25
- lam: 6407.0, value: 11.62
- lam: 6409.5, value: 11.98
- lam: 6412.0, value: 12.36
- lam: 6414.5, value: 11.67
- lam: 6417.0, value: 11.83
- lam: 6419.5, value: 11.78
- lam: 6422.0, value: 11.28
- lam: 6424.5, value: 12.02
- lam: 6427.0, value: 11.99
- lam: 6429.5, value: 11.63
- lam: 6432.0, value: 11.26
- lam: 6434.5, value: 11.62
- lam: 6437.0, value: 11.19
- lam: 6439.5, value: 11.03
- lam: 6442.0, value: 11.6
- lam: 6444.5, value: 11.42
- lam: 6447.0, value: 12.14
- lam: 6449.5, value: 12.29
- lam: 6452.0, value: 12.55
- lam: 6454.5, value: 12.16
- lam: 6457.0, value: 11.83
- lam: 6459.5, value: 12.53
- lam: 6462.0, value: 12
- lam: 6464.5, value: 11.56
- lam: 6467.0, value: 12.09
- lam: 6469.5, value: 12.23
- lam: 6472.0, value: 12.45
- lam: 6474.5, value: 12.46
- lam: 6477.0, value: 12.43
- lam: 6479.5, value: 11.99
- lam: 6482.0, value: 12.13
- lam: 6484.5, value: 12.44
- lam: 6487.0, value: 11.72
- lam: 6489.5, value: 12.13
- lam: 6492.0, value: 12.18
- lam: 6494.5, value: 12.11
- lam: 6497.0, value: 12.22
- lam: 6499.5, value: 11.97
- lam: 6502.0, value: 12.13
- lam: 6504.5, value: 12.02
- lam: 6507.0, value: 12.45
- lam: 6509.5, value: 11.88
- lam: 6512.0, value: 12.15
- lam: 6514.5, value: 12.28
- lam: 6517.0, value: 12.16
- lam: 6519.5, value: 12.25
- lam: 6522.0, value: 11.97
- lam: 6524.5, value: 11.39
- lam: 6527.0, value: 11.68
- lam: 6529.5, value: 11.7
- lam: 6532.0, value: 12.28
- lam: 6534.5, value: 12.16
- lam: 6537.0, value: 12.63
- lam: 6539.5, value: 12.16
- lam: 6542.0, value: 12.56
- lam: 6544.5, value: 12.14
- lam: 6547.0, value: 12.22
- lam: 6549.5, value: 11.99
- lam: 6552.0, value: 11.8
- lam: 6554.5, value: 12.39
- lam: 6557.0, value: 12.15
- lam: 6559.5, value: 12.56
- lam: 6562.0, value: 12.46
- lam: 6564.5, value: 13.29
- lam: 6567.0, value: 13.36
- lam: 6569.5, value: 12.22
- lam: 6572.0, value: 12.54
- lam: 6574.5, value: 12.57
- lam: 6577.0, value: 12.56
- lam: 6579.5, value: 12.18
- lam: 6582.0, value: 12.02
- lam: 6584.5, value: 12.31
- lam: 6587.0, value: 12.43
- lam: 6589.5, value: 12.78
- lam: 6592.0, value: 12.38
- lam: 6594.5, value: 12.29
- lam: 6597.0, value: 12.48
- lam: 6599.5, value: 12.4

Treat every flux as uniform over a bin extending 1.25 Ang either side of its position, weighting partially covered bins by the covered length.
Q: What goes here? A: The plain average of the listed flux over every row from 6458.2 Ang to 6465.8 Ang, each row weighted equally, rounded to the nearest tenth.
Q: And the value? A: 12.0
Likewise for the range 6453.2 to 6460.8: 12.2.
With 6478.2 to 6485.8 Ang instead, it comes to 12.2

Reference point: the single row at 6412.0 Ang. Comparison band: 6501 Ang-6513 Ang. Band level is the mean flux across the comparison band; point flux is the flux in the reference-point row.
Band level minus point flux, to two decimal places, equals -0.23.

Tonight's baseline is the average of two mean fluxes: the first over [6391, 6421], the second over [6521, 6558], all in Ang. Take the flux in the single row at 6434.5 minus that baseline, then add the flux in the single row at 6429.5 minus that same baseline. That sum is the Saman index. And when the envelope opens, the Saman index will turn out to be -0.7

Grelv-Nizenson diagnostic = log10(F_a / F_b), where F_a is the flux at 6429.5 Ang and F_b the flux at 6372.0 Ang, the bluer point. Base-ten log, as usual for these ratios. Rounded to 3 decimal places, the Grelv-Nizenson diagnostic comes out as -0.010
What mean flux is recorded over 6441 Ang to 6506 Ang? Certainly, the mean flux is 12.1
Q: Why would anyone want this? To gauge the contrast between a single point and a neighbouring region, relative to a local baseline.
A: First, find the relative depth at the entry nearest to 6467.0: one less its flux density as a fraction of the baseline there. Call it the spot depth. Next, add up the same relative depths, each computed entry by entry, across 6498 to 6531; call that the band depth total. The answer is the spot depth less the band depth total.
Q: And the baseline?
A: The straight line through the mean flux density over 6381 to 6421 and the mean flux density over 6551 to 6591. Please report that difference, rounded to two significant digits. -0.26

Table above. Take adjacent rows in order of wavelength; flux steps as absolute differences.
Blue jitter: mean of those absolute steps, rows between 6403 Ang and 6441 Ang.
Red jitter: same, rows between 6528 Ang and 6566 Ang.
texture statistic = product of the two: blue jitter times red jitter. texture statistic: 0.14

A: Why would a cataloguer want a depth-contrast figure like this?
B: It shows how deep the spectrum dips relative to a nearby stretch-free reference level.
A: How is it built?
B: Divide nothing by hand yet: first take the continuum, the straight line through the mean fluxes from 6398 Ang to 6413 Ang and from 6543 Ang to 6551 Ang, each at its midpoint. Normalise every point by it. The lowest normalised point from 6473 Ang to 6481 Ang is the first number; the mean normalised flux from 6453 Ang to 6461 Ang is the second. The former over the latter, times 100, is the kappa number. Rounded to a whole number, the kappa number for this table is 98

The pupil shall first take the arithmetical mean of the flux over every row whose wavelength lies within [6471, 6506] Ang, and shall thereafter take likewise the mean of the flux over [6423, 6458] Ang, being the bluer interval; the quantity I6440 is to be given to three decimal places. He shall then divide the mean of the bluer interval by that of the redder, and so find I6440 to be 0.967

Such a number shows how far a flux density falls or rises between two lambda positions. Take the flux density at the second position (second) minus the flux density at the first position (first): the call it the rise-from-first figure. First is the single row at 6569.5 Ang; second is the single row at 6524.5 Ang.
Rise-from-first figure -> -0.8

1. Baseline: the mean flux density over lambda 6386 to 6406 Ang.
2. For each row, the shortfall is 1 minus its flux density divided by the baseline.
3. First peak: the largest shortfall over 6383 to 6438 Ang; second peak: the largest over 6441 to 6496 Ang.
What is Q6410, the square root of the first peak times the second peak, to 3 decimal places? 0.044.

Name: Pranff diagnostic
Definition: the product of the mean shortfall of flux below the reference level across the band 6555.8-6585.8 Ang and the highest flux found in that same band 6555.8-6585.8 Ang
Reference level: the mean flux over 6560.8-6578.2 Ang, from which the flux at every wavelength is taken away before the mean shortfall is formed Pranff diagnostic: 2.6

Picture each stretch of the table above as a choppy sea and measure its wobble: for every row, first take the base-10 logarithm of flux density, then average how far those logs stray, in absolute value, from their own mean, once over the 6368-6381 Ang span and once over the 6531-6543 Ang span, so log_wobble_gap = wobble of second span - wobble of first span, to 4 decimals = -0.0108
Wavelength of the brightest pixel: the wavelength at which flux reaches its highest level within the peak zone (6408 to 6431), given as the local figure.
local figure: 6412.0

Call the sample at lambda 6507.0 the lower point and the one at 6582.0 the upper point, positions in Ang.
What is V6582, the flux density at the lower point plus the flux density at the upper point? 24.5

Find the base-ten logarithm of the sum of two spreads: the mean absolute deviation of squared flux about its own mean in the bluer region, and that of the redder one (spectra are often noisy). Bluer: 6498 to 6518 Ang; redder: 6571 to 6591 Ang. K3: 0.90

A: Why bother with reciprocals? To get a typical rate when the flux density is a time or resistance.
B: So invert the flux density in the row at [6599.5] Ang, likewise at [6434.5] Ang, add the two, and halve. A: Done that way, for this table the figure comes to 0.083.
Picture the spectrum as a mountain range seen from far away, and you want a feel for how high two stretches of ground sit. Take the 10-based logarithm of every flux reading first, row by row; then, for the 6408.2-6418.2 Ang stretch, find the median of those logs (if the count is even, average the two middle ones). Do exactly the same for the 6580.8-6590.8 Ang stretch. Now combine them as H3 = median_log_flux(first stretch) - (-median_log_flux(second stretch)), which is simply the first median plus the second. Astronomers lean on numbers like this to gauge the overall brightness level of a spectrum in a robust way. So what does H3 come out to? 2.168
